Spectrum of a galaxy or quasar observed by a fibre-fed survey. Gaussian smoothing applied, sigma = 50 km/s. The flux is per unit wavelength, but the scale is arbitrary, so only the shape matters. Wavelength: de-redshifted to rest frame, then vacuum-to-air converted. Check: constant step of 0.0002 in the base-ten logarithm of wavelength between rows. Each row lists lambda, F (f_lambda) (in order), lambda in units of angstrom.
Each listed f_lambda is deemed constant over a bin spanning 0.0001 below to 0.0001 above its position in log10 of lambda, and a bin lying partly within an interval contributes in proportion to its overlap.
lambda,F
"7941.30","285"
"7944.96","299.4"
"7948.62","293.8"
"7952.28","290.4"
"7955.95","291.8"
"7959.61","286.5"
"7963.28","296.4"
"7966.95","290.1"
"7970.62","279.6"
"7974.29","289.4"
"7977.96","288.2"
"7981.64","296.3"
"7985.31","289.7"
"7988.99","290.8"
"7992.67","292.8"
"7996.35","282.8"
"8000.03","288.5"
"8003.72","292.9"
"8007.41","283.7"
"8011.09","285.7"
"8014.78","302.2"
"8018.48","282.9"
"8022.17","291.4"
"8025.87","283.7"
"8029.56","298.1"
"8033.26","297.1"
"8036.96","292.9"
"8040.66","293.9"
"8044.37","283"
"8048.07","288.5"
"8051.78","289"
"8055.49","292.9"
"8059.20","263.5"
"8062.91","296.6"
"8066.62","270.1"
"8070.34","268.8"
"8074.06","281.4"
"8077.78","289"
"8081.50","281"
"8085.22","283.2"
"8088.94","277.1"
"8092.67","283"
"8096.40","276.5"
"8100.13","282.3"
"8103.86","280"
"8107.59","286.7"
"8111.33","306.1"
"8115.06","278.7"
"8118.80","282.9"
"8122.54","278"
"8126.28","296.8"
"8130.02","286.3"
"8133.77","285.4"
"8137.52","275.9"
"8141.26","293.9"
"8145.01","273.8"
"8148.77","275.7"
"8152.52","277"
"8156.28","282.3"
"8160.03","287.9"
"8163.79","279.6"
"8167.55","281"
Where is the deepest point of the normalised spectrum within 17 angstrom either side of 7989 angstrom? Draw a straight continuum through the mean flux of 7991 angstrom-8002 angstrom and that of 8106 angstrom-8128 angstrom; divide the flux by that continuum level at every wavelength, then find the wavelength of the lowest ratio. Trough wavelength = 7996.35 angstrom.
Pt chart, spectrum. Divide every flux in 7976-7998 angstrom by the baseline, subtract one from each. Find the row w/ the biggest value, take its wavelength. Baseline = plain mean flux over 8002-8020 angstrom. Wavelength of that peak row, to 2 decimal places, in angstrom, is 7981.64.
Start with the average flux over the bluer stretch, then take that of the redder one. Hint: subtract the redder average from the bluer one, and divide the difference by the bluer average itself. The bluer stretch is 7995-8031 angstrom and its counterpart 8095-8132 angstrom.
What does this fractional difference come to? 0.01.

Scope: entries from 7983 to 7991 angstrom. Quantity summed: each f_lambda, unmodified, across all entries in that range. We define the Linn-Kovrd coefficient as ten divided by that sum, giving 0.0172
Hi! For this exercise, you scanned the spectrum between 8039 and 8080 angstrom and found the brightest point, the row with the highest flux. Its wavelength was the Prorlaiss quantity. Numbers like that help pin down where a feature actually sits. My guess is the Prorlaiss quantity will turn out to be 8062.91 angstrom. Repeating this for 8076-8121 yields 8111.33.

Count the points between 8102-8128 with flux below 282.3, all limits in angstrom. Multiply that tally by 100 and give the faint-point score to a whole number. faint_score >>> 300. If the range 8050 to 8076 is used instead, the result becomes 400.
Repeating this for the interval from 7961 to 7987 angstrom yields 100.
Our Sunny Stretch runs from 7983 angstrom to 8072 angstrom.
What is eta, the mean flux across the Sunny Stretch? 288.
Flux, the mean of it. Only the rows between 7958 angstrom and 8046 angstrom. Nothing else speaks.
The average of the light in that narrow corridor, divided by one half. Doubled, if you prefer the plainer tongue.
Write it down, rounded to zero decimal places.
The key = 580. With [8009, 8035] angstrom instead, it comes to 583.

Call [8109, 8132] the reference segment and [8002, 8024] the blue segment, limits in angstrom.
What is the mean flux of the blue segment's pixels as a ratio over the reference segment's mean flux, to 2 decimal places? 1.01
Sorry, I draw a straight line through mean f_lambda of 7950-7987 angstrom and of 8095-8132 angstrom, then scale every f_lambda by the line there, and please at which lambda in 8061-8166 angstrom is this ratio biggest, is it 8111.33 angstrom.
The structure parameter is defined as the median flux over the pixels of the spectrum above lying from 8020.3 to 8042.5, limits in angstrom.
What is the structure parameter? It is 293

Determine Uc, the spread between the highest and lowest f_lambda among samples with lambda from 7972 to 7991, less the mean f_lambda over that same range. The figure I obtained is -283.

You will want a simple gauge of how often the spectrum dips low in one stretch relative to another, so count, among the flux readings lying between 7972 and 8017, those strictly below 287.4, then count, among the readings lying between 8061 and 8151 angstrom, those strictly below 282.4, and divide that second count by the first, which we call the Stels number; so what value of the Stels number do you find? 4.3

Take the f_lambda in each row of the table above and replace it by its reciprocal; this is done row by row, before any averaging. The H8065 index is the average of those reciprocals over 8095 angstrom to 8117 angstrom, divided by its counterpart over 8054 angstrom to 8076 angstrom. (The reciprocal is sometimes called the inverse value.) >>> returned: 0.98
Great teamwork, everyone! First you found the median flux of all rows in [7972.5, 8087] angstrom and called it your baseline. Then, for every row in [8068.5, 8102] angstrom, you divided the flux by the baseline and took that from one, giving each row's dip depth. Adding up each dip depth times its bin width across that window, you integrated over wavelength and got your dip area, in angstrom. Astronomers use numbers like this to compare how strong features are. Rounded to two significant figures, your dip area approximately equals 1.0 angstrom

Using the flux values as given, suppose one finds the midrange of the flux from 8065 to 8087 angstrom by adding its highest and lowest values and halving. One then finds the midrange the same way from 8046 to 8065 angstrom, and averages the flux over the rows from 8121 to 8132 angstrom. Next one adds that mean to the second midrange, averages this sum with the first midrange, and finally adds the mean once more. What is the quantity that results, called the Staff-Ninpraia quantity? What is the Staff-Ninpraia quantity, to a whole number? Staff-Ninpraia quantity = 710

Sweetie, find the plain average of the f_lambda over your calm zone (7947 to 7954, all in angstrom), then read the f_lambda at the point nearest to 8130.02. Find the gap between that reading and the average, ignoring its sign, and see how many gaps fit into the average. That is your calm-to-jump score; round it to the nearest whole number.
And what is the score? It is 50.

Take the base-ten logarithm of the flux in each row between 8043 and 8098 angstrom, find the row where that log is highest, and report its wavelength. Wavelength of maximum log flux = 8062.91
